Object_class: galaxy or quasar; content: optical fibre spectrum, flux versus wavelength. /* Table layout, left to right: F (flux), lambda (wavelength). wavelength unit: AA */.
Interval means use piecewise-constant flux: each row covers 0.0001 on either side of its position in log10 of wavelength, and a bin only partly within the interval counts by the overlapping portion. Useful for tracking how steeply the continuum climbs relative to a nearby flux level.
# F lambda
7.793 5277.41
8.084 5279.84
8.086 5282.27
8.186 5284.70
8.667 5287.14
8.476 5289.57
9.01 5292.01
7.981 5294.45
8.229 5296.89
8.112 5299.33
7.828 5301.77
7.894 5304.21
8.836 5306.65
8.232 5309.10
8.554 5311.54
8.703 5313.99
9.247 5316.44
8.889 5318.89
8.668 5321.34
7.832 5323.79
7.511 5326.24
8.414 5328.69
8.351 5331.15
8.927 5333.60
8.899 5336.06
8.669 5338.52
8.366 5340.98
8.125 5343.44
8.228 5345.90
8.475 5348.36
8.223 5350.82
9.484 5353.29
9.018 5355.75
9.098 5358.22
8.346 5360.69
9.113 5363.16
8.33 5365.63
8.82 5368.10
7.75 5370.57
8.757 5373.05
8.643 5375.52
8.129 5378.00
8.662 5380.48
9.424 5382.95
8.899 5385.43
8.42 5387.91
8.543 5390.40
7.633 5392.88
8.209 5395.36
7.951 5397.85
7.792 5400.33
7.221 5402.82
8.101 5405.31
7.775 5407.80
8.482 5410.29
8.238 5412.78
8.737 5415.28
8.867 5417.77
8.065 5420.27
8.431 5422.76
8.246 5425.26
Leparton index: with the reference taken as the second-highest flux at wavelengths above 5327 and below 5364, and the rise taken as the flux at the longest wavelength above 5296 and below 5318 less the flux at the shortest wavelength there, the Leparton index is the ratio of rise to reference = 0.11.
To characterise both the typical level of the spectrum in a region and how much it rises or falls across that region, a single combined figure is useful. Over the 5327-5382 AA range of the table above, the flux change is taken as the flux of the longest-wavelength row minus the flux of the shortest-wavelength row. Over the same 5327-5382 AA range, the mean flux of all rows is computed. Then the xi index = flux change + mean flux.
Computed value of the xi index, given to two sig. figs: 8.8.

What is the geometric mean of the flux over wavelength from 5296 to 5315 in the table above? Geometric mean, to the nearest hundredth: 8.29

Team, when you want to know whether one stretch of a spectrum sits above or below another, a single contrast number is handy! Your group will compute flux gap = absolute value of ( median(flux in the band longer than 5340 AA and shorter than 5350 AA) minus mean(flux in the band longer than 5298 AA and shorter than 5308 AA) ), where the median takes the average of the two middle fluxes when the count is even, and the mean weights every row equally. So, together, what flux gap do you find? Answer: 0.13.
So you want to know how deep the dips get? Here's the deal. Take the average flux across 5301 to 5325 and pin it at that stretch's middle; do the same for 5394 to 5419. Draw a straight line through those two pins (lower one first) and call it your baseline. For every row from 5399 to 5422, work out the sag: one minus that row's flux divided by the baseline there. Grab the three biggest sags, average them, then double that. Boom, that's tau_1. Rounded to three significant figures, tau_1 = 0.135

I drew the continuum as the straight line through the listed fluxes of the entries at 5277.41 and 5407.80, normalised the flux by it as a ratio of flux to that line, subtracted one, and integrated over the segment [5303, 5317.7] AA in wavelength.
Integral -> 1.5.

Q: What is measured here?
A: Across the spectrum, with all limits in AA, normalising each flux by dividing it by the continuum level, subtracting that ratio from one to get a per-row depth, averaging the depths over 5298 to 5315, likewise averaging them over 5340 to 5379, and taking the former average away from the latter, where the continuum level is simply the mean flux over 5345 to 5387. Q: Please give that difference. -0.03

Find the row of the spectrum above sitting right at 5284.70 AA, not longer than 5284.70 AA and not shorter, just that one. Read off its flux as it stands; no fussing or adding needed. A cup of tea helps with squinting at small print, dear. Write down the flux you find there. 8.186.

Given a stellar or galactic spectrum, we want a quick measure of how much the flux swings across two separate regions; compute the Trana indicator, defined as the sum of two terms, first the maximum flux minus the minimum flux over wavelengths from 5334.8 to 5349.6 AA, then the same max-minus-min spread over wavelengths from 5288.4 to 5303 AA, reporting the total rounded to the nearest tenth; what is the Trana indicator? 2.0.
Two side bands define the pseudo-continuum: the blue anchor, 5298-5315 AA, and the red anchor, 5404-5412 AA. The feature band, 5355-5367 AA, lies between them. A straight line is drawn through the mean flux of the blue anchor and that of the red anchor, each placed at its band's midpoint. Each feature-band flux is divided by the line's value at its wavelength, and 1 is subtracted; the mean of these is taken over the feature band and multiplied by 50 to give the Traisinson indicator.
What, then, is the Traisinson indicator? 3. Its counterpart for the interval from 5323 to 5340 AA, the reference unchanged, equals 1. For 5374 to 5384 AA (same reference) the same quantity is 3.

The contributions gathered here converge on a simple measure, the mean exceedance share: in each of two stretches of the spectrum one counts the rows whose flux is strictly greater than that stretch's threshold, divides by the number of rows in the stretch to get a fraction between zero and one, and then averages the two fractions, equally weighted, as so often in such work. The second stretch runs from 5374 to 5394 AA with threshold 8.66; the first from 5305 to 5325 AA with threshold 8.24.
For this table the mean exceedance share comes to 0.56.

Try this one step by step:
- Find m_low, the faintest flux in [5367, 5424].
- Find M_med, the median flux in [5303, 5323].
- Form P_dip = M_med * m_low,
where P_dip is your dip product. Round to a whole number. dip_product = 63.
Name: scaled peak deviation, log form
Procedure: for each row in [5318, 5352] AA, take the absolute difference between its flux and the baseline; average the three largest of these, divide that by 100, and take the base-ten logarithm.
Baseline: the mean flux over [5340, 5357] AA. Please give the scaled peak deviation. -2.13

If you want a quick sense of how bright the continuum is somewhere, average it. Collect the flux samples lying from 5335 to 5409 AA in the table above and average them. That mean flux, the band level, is 8.44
